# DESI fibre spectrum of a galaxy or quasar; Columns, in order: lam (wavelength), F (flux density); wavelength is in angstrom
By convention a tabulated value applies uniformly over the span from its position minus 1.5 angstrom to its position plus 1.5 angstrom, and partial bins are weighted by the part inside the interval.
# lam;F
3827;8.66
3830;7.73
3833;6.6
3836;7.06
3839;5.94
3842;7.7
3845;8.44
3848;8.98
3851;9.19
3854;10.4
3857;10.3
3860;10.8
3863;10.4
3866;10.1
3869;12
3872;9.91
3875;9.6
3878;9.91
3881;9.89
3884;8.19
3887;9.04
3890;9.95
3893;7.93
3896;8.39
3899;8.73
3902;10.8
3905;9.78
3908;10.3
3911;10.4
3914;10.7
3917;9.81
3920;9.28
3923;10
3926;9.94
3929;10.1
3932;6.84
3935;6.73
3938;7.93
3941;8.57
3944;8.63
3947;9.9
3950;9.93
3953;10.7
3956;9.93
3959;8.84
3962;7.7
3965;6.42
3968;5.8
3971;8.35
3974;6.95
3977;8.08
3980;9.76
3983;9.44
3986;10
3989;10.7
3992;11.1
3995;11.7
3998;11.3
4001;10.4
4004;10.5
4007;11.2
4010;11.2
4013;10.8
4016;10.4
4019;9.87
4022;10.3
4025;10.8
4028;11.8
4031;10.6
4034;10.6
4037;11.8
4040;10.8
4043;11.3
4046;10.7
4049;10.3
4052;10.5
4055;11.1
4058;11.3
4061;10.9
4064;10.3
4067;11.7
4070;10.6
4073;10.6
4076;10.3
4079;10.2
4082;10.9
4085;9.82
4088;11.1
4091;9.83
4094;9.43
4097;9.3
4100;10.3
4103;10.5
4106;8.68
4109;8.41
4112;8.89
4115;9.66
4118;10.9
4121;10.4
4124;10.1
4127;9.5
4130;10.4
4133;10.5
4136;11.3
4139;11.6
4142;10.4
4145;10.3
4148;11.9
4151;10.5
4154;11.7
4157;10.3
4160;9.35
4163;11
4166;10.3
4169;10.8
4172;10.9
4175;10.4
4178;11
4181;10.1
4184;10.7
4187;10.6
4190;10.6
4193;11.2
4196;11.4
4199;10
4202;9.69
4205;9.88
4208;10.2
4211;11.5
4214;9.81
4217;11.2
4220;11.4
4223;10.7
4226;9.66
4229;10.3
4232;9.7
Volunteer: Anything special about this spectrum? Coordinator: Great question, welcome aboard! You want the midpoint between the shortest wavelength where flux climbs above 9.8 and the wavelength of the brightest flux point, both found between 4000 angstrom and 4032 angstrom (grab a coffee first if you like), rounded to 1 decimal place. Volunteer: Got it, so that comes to 4014.5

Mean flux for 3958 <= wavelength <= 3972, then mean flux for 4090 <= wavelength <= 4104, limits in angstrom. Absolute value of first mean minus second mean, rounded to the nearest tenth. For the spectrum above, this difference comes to 2.5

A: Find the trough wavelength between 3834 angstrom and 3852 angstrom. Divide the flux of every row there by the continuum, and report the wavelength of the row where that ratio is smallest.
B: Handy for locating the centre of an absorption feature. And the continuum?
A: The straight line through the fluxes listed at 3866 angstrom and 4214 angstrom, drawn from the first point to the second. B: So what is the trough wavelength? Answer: 3839 angstrom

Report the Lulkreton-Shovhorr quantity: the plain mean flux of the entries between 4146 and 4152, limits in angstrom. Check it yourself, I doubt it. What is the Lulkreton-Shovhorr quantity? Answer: 11.2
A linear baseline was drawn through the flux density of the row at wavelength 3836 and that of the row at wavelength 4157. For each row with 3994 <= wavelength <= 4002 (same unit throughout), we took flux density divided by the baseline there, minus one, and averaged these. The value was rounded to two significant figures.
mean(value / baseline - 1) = 0.28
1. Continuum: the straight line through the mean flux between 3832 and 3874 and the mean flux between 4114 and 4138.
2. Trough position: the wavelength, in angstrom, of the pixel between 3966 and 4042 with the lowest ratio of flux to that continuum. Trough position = 3968 angstrom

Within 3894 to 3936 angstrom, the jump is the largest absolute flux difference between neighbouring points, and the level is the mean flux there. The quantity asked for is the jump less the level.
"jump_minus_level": -6.2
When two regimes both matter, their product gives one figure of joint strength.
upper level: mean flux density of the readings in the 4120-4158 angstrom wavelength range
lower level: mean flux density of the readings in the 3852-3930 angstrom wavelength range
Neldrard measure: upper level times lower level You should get 105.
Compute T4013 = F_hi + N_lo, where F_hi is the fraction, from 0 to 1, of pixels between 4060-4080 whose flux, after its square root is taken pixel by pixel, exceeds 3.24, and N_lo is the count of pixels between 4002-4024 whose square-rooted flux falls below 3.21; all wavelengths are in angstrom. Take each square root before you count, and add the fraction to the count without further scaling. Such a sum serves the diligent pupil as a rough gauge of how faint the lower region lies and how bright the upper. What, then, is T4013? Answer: 3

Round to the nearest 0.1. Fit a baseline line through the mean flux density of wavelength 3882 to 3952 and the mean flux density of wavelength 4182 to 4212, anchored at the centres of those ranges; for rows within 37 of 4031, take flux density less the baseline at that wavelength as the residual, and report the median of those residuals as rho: 1.0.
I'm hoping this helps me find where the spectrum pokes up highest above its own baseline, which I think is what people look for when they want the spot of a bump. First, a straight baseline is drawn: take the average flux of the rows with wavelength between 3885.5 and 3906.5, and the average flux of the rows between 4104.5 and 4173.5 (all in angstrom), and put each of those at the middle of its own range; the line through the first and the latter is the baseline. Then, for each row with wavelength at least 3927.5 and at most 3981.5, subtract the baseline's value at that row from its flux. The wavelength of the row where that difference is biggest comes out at 3953 angstrom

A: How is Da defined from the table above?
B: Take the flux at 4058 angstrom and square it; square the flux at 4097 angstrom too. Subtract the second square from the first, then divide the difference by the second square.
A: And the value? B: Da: 0.5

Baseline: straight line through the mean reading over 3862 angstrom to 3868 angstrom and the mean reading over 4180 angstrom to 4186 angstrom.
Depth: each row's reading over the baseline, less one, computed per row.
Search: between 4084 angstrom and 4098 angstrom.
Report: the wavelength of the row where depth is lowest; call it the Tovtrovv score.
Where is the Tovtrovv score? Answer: 4097 angstrom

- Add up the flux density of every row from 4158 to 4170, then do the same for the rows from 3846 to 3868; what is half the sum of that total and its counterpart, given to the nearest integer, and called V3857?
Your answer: 56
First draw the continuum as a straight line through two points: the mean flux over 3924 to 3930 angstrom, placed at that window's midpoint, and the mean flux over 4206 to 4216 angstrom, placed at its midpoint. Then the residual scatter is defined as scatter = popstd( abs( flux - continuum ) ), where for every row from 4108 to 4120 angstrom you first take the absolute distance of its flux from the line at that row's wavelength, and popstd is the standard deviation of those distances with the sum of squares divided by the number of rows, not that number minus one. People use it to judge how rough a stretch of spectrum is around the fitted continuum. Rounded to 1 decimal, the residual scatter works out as 0.6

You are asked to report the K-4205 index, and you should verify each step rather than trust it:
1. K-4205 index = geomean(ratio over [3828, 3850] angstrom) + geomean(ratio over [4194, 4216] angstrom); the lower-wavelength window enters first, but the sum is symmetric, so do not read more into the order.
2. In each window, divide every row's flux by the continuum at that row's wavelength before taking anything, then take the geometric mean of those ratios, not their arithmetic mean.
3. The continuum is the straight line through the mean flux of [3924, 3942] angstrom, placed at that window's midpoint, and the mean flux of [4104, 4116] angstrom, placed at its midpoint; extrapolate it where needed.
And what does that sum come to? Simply 2.04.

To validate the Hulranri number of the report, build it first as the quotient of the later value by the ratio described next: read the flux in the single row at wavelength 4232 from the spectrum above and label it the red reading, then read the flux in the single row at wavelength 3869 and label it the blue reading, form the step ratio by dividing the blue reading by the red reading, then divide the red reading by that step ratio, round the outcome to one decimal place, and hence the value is 7.8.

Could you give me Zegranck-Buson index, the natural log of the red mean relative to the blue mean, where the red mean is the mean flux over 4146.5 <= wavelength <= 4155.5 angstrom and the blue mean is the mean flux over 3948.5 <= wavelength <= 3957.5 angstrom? 0.11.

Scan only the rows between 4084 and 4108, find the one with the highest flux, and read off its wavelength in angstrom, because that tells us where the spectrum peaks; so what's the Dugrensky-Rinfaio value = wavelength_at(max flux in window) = 4088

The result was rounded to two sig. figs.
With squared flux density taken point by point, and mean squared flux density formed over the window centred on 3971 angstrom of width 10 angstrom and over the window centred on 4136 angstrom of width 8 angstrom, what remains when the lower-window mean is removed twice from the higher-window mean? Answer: 23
